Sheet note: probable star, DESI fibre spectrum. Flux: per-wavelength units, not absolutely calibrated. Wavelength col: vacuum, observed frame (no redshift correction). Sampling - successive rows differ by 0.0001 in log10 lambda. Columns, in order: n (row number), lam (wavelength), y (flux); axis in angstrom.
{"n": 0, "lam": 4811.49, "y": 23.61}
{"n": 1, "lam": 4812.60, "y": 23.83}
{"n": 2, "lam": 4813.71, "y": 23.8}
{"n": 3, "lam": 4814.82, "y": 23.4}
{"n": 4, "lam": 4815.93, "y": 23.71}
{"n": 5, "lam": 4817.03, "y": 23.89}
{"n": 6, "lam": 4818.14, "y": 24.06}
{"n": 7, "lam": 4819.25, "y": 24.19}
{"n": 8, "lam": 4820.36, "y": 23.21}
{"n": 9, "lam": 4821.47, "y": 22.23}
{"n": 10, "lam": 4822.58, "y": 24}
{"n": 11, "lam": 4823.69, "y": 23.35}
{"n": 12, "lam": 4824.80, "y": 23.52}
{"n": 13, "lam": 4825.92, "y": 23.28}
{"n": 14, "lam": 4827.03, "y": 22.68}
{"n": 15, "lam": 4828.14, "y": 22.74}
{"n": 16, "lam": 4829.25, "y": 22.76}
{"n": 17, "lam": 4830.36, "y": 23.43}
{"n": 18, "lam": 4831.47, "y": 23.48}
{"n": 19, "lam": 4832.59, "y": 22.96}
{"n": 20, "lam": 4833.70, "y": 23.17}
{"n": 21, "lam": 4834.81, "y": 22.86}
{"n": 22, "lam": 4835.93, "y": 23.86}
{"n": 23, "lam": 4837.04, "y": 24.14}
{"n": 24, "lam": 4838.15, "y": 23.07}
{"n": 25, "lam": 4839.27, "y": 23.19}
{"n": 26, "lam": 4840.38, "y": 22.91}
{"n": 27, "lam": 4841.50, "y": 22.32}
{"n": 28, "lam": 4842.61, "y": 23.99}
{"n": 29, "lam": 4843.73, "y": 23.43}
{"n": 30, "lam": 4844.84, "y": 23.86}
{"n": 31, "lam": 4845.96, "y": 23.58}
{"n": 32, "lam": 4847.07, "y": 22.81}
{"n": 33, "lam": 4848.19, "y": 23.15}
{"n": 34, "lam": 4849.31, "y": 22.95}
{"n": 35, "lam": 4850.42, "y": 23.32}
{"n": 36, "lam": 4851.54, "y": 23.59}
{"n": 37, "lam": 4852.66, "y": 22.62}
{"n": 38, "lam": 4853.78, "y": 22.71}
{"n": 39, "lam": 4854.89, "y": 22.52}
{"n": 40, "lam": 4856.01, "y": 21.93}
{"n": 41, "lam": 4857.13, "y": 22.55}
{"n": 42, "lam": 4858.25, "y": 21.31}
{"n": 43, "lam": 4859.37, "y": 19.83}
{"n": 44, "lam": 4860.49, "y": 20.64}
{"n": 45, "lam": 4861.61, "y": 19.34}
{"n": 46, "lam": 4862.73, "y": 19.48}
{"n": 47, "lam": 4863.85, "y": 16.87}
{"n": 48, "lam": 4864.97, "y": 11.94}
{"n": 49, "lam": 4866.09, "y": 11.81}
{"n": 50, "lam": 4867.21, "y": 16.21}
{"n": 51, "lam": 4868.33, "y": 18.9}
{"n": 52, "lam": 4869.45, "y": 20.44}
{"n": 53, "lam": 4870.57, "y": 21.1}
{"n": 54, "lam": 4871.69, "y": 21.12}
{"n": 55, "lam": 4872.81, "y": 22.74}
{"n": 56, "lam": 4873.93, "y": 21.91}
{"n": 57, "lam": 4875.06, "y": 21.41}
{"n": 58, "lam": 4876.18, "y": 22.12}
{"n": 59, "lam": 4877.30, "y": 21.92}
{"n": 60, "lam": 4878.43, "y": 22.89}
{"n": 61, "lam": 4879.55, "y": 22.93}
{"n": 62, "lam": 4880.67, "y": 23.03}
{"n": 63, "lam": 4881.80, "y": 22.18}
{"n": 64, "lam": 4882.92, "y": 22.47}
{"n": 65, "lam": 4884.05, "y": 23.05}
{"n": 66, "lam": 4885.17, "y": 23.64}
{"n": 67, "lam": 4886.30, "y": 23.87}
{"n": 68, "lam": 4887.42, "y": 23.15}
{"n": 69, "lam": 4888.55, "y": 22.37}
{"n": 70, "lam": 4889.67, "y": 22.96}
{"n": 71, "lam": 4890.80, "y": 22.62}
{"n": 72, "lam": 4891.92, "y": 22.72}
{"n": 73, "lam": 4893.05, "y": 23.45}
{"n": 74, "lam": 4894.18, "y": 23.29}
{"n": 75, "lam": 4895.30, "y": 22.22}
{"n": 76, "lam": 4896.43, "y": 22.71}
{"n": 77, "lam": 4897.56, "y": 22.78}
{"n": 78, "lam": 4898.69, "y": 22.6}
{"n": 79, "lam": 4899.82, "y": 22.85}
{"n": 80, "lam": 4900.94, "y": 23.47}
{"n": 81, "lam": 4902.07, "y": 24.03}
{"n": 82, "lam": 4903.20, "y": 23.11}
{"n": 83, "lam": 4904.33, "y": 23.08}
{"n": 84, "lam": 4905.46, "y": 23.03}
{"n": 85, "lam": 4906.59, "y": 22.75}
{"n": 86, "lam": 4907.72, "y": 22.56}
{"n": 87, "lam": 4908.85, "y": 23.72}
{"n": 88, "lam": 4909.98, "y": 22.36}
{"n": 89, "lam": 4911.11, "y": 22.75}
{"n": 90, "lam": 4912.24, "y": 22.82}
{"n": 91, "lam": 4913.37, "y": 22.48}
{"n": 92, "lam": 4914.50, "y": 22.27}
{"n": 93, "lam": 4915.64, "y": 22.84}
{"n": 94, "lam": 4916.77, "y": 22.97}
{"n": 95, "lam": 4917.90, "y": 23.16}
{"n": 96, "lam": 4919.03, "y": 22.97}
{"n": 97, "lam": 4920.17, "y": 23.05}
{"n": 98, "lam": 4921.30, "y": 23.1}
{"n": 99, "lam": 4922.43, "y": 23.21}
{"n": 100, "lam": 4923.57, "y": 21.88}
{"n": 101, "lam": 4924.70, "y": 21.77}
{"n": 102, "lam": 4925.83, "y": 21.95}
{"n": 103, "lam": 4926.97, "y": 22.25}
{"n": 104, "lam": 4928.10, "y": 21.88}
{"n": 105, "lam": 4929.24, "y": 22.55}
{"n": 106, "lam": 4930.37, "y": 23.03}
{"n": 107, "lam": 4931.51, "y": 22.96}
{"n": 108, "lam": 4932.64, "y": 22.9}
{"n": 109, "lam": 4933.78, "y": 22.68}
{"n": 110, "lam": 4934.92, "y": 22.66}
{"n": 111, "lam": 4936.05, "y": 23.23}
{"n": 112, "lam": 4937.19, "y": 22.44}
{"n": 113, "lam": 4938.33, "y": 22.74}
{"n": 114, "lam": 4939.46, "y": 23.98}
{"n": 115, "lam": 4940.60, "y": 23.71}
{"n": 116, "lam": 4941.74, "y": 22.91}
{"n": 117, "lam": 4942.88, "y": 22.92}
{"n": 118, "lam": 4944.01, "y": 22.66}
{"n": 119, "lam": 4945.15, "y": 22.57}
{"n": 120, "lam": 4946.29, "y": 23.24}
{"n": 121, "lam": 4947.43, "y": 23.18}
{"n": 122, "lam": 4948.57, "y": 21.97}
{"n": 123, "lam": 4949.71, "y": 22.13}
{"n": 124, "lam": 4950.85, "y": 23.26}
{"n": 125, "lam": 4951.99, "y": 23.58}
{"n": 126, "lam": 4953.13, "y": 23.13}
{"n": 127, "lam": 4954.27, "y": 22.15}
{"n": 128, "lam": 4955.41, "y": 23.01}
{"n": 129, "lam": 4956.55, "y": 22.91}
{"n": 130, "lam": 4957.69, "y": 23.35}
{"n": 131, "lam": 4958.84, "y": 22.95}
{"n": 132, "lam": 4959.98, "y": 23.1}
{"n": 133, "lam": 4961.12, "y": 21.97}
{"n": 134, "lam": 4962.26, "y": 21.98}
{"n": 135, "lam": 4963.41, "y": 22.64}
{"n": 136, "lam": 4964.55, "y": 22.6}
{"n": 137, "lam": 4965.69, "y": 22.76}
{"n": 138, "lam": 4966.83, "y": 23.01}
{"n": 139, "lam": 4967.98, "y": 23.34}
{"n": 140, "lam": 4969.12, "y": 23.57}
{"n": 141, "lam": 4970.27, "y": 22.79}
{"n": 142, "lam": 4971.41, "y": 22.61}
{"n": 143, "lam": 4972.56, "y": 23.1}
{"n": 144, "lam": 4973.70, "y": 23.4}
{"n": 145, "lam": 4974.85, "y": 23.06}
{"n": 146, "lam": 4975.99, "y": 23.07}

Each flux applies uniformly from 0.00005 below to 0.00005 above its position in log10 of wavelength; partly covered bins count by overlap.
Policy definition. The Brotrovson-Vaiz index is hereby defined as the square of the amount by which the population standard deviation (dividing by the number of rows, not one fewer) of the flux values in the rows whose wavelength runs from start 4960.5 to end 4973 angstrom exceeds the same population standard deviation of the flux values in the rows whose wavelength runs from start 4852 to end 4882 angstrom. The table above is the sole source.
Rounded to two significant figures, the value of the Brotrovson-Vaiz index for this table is 6.3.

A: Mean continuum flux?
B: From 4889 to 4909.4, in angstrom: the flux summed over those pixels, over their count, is 23.0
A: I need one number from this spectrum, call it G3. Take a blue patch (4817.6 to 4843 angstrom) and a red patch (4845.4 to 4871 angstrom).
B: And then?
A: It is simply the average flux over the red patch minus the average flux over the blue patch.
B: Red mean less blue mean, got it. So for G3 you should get -2.9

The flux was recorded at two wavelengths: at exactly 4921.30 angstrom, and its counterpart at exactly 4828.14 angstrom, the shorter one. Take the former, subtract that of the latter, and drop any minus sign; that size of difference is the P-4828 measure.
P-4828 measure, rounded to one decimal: 0.4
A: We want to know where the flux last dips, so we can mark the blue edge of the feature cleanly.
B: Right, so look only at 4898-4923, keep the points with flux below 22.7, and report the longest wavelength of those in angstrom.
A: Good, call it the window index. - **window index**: 4914.50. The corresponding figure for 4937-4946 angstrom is 4945.15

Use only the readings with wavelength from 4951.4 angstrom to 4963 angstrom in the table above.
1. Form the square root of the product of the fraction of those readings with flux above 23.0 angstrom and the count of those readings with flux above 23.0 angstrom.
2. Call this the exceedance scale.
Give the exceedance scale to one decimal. 1.6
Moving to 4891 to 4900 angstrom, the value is 0.7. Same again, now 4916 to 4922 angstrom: 1.3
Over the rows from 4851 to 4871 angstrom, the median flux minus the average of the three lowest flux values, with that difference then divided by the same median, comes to 0.352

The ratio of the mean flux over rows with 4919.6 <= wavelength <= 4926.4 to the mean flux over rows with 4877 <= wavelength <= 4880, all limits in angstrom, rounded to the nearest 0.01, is 1.00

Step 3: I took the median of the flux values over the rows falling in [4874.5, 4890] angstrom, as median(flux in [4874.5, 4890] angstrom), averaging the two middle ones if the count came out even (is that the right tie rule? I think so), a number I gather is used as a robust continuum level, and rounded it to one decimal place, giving 22.9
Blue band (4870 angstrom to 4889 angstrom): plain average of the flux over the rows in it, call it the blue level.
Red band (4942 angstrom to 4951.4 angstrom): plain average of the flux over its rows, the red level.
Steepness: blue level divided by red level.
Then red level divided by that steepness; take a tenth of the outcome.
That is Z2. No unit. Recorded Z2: 2.30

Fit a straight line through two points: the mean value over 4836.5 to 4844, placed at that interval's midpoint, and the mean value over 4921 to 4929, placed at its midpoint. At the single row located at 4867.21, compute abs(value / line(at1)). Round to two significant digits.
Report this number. 0.71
